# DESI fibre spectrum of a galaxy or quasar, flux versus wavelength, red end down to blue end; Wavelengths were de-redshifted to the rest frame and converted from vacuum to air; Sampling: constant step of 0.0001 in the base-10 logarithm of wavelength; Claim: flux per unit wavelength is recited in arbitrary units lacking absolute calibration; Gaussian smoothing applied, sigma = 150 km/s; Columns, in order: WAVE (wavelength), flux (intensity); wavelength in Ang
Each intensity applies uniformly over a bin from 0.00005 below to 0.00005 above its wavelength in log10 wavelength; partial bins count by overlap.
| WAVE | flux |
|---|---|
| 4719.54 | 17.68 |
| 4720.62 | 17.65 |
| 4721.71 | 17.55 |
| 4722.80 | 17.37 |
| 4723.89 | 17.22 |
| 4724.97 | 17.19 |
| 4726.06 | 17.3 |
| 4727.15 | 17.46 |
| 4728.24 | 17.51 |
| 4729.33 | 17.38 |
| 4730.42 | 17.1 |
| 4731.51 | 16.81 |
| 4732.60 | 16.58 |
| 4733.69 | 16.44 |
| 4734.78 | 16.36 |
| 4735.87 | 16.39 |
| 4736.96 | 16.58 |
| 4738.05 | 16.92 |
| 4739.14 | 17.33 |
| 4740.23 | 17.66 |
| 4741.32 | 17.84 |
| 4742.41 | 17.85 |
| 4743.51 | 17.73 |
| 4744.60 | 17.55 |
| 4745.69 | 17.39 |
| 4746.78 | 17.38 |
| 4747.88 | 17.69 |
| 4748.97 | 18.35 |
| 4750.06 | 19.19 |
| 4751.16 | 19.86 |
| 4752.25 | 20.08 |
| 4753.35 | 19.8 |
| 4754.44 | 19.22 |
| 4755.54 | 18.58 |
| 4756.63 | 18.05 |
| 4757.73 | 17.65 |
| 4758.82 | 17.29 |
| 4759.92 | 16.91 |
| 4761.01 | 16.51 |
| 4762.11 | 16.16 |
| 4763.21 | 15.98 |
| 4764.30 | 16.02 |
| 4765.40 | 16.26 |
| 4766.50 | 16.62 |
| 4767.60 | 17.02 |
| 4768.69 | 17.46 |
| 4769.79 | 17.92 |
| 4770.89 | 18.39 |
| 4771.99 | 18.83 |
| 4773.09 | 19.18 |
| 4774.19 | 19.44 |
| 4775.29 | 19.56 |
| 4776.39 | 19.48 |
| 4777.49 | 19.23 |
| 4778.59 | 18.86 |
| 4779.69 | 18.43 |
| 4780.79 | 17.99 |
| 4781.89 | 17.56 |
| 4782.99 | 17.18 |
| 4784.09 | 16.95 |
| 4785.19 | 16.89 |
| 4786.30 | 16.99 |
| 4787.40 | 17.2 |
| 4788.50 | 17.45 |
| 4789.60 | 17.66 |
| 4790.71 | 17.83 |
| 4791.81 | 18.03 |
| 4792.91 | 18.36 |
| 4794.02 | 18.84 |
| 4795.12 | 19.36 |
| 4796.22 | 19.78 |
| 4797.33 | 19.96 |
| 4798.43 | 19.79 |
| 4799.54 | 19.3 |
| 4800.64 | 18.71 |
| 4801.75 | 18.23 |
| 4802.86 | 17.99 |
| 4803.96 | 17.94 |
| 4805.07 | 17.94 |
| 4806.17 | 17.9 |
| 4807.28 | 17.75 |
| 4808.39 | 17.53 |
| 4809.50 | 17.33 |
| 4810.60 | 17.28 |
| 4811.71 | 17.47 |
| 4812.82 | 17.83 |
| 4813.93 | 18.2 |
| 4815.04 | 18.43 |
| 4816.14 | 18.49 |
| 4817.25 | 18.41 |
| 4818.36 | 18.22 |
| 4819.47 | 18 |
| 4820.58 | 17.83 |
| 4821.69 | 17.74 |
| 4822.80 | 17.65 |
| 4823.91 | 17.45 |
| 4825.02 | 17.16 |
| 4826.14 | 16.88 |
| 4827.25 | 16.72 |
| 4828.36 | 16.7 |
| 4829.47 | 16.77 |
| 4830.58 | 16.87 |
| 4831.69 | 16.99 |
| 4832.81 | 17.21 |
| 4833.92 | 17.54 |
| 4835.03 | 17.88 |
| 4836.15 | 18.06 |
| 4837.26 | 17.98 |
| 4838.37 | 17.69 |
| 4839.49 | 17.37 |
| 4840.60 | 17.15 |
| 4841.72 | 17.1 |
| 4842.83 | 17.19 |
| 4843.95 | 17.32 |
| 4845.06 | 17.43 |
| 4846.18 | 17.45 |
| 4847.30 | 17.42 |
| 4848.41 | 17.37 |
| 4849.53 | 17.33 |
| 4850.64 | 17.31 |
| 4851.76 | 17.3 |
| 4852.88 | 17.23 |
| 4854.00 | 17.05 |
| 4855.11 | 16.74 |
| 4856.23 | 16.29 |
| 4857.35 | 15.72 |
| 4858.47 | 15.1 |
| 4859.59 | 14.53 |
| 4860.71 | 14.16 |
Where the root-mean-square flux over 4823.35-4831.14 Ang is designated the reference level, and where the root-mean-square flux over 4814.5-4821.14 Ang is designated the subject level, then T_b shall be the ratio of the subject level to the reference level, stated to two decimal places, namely 1.08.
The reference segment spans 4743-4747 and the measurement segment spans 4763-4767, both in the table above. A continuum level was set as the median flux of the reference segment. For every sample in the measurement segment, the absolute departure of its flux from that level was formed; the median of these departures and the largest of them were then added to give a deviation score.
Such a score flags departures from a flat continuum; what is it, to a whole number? 3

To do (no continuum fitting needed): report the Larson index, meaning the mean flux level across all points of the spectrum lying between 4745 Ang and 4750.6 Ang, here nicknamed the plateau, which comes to 18.00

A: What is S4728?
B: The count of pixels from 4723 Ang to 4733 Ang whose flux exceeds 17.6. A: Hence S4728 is 0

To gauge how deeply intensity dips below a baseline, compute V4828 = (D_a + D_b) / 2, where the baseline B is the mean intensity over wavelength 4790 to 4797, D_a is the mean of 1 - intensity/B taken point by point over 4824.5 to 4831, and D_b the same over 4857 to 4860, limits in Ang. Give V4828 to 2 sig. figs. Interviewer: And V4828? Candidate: 0.15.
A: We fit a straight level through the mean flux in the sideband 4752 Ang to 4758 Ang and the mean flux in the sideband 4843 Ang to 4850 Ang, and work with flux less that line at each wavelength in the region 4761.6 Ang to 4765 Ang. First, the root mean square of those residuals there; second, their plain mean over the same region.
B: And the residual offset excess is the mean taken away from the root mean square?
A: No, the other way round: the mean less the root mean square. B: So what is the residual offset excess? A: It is -5.4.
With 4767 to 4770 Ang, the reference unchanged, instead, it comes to -2.5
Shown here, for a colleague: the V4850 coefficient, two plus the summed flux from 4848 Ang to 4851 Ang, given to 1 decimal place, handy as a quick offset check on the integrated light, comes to 54.0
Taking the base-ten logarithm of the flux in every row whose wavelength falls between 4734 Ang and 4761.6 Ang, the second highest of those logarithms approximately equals 1.298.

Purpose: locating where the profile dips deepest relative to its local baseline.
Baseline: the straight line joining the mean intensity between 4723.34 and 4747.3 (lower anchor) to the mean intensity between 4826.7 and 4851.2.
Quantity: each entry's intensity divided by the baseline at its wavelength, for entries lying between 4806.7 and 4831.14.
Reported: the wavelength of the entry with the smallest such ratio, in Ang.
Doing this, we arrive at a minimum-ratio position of 4828.36 Ang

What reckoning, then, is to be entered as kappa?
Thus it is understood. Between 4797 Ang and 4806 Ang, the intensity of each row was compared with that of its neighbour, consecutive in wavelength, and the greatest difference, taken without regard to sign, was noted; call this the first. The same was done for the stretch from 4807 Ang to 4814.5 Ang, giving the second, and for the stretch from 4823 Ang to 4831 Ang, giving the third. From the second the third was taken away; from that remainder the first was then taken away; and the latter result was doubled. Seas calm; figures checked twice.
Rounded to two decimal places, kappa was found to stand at -1.02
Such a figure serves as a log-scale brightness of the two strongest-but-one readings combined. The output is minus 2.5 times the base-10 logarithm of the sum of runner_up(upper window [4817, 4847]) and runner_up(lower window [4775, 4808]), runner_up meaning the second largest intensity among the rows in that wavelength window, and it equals -3.95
